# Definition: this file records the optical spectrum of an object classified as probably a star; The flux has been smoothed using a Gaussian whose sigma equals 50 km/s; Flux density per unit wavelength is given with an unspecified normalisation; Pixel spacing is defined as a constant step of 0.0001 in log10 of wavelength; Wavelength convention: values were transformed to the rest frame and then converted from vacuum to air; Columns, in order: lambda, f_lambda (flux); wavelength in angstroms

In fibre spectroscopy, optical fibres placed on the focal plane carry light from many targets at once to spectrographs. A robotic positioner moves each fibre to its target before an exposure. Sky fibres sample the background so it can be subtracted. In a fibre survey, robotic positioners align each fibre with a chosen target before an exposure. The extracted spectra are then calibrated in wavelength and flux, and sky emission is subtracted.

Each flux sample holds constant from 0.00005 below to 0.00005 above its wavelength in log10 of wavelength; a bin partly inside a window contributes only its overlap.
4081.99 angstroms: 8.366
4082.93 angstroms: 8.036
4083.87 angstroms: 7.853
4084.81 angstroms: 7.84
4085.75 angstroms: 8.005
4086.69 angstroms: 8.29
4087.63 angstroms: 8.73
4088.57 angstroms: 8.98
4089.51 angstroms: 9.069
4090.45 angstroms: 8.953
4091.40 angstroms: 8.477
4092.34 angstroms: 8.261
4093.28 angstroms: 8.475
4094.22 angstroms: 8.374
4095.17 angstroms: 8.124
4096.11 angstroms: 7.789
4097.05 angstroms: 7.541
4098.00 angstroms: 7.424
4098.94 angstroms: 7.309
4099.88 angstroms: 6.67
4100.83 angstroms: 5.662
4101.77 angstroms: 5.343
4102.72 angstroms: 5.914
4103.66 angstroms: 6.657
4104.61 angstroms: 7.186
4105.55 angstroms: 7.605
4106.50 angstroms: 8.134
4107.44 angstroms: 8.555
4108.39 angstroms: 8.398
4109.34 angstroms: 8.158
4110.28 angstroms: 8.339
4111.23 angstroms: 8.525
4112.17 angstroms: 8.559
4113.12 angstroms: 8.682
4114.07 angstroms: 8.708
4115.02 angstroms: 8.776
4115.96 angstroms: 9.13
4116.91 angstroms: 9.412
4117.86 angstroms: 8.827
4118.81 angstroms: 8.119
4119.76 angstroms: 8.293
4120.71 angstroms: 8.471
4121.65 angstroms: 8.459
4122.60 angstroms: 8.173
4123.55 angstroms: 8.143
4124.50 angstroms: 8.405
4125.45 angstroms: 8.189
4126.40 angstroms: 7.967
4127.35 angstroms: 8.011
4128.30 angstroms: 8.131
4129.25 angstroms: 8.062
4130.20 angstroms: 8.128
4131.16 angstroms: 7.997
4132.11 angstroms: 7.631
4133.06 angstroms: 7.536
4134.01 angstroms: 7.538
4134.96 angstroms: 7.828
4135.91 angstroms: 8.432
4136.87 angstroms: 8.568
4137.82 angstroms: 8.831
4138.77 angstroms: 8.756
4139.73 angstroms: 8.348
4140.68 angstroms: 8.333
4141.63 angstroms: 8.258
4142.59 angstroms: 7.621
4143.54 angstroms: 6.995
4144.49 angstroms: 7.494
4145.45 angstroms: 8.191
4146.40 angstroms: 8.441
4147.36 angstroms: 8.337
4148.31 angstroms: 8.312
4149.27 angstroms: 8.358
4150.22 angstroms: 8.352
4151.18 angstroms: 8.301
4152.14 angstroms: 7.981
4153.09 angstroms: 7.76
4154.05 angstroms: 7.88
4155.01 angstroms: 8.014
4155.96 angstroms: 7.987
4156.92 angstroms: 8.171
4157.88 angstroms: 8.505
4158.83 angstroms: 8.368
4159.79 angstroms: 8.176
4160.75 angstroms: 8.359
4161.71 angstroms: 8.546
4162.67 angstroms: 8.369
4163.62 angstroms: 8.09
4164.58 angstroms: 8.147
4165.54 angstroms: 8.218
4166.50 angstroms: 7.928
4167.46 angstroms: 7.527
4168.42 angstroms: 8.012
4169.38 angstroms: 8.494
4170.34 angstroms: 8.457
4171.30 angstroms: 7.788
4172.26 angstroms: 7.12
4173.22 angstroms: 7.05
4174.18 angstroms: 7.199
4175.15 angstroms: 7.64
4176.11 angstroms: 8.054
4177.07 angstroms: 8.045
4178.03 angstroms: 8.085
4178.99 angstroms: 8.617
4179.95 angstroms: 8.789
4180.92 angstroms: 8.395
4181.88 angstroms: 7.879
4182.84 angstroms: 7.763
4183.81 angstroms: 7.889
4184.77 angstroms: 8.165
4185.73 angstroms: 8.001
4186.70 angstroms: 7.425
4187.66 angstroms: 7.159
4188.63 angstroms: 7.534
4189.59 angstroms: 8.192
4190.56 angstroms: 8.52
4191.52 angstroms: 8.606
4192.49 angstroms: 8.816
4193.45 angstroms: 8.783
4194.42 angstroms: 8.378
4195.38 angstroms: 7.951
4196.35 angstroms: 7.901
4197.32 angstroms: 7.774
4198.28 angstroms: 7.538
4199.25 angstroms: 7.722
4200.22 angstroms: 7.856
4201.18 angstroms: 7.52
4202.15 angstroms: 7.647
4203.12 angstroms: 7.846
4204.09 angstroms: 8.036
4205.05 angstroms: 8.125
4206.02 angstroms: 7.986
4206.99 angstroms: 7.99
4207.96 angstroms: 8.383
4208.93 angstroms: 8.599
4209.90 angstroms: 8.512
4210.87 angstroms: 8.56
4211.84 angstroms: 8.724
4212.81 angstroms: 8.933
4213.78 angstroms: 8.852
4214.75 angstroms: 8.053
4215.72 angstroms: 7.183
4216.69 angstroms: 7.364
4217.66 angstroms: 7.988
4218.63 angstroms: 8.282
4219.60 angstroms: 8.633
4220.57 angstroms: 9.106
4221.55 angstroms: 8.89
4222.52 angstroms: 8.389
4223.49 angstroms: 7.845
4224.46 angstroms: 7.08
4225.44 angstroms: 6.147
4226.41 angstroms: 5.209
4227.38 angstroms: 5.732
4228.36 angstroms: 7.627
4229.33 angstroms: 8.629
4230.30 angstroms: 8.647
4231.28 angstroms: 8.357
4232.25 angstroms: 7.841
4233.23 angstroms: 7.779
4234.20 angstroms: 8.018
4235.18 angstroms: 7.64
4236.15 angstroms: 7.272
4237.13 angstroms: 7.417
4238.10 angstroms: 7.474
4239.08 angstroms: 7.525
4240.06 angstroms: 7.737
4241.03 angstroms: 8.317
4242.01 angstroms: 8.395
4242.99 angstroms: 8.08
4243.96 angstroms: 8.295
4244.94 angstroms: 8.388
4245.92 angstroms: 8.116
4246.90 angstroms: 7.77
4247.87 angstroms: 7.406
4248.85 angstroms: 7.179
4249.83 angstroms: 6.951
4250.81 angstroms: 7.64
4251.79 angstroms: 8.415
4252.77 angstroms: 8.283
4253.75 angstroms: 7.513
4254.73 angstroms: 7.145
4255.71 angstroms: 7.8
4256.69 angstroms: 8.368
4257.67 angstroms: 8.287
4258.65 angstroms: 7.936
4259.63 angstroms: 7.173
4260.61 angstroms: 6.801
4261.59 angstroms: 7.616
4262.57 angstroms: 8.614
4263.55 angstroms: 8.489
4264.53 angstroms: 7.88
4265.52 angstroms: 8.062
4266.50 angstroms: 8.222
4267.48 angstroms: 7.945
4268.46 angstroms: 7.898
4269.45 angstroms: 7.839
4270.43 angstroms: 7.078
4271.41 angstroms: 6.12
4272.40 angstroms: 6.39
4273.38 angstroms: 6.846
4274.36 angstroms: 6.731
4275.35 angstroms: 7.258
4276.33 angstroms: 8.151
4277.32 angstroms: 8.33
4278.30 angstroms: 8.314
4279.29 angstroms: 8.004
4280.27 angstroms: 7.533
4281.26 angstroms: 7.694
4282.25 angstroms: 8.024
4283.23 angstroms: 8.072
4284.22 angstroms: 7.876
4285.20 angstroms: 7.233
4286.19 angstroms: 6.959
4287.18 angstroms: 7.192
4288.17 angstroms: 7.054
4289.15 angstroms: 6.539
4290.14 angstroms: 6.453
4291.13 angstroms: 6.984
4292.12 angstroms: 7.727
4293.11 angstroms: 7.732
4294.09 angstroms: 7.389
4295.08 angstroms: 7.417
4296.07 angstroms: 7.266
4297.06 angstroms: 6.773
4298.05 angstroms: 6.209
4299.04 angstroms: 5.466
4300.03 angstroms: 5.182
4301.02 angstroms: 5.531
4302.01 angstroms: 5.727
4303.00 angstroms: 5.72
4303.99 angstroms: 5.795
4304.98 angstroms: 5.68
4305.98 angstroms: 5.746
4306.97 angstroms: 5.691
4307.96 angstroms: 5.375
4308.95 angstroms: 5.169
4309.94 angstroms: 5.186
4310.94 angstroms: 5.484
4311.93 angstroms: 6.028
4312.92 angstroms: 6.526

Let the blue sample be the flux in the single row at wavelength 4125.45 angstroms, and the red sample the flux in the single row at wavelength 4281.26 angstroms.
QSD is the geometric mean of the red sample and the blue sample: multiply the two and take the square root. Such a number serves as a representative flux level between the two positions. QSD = 7.9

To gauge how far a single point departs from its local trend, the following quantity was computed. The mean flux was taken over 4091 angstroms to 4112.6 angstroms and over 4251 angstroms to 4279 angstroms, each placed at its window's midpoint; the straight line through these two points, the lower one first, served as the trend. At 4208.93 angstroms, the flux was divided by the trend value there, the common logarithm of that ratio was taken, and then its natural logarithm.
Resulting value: -3.0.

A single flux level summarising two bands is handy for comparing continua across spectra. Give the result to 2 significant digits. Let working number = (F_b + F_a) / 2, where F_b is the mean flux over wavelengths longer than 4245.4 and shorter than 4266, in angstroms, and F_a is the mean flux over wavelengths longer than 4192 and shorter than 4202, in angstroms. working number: 7.9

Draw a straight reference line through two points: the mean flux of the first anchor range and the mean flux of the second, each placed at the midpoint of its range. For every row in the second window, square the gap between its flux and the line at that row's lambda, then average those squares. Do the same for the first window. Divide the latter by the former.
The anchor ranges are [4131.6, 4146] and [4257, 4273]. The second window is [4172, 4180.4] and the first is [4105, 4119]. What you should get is 1.0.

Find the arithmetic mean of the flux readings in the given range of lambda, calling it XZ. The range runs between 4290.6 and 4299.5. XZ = 7.00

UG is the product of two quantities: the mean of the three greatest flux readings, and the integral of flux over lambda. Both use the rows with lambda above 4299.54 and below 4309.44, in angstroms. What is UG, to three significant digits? 317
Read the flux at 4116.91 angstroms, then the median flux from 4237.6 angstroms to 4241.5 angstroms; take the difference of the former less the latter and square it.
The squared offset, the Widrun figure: 3.17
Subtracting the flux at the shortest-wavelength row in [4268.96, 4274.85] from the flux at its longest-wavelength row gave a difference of -1.1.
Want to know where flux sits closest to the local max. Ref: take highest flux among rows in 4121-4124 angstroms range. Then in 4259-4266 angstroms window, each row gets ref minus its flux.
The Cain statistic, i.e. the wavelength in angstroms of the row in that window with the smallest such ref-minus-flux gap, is 4262.57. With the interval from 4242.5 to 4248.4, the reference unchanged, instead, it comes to 4244.94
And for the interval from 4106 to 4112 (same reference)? 4107.44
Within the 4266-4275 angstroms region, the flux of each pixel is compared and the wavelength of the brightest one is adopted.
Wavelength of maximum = 4266.50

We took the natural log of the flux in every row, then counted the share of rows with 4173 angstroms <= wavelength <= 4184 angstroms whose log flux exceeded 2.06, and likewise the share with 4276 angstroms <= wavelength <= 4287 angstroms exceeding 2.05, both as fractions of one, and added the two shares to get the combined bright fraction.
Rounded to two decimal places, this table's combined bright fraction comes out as 1.30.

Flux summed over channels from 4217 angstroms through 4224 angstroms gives 59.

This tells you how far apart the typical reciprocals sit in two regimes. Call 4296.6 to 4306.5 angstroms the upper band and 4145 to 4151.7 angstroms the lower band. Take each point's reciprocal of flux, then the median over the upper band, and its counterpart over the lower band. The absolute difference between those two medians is 0.055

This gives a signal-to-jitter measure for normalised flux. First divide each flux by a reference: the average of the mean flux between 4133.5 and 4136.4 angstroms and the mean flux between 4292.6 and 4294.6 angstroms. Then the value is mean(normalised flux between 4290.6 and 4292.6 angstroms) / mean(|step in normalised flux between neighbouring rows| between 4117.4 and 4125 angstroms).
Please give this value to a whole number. 31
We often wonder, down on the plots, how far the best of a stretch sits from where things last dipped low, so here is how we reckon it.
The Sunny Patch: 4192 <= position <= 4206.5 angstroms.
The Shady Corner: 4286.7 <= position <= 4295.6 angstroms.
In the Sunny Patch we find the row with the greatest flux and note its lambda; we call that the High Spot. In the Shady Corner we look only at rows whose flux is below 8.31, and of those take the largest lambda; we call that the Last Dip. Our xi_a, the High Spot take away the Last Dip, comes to -102.6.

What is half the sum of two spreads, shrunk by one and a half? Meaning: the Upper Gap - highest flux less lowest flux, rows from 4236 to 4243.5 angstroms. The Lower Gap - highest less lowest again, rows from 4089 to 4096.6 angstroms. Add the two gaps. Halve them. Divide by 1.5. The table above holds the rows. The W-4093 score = 0.80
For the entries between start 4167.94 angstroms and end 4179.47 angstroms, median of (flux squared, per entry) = 64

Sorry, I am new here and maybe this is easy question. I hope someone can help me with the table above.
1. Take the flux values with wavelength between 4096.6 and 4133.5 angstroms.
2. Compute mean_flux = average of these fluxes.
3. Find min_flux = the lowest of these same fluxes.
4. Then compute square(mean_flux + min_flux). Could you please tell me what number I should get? 176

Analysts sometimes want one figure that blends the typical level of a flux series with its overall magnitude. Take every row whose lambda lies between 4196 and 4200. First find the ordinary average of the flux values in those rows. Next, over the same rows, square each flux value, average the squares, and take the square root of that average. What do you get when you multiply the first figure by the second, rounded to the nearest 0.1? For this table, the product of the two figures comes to 59.8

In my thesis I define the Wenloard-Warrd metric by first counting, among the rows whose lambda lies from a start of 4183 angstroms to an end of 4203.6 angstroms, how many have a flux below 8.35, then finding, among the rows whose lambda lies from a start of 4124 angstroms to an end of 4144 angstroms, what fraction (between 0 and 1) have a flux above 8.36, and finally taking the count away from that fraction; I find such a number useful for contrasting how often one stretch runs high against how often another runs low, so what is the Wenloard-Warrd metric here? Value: -15.8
